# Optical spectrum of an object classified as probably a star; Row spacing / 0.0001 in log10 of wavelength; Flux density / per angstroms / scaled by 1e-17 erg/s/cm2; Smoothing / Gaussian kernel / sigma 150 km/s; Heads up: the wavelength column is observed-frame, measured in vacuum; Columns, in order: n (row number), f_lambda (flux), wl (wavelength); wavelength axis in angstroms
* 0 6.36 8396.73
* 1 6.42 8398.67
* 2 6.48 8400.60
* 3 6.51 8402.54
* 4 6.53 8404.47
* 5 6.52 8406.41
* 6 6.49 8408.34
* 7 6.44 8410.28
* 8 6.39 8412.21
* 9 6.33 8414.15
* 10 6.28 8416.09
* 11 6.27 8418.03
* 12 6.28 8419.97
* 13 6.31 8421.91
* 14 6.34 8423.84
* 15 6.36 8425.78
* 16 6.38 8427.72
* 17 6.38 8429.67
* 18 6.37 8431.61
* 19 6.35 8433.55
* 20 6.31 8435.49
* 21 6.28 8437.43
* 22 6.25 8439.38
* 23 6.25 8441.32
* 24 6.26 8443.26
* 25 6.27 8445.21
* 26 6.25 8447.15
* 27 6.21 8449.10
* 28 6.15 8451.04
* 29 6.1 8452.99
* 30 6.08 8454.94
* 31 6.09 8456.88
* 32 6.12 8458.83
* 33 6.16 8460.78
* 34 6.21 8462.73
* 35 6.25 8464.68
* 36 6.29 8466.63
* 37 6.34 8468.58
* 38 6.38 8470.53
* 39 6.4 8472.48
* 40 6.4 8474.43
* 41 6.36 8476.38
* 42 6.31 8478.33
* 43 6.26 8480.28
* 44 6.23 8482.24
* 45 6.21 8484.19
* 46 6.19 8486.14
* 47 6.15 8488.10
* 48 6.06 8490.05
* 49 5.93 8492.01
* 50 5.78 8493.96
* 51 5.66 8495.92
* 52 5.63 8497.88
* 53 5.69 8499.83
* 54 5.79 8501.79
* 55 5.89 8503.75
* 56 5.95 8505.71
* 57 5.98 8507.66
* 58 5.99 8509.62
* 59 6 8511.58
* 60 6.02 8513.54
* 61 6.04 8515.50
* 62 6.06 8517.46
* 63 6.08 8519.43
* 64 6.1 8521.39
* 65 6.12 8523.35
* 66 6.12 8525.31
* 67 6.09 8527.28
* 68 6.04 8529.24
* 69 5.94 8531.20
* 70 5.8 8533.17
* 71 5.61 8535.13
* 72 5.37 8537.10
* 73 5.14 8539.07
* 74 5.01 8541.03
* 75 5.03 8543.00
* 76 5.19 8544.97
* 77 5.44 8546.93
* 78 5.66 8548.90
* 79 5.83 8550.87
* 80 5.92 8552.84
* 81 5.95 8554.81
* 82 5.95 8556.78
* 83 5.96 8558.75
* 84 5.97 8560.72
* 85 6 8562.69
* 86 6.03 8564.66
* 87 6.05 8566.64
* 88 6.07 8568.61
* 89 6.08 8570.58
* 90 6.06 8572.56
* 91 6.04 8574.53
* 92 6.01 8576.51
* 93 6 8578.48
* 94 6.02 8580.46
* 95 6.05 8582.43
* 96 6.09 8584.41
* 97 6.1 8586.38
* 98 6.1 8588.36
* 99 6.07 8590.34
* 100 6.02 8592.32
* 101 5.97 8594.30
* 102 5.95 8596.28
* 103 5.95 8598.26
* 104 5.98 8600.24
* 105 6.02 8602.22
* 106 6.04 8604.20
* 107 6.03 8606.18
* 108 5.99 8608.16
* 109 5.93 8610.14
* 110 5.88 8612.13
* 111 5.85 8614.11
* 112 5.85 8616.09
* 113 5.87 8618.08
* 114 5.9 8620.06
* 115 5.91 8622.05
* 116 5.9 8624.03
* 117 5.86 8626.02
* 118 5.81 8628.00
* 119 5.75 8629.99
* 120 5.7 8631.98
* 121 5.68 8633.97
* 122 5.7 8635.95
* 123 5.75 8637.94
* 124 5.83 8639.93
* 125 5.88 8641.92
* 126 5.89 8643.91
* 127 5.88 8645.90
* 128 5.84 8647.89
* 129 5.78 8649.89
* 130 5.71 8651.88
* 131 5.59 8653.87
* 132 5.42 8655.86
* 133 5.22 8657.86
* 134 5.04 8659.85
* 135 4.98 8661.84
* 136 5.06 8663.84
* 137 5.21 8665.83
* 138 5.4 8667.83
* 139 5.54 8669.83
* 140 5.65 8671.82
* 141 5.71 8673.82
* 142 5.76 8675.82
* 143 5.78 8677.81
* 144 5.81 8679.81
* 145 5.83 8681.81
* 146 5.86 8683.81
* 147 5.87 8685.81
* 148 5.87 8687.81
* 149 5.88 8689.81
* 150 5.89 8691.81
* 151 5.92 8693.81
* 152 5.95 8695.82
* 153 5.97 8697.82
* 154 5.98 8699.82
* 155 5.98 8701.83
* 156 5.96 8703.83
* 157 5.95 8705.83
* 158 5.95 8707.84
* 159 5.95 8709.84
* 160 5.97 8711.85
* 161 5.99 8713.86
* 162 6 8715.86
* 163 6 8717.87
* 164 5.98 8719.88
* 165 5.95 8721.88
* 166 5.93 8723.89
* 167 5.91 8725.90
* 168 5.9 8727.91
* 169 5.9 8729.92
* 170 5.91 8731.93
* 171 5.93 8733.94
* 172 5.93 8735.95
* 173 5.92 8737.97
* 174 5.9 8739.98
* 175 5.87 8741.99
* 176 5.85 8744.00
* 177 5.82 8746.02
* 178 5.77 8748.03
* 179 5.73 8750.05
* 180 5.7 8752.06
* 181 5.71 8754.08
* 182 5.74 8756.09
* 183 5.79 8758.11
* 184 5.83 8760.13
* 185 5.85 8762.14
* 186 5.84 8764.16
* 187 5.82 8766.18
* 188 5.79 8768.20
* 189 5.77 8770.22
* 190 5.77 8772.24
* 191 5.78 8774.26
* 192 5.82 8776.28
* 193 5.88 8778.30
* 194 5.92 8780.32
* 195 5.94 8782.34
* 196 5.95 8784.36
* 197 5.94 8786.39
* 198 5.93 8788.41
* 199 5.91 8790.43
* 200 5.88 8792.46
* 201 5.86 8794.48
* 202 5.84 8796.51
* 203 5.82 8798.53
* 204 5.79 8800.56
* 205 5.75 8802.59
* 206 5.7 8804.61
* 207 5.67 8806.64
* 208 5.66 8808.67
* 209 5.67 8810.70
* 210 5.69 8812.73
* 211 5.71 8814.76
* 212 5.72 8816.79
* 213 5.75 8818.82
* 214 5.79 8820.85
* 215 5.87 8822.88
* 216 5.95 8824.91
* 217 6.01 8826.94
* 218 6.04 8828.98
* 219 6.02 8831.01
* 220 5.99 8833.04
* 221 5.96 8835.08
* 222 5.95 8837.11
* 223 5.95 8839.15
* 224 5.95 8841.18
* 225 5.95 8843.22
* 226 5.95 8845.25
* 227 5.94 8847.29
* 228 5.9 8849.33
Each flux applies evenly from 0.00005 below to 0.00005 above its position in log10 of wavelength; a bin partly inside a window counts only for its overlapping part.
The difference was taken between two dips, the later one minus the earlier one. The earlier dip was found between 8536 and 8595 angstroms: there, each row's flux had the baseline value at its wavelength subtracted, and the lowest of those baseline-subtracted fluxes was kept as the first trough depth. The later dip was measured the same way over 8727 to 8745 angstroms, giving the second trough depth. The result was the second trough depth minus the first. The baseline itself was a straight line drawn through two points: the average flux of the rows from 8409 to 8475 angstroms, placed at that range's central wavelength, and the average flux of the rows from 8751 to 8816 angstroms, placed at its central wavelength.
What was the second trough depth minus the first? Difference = 1.1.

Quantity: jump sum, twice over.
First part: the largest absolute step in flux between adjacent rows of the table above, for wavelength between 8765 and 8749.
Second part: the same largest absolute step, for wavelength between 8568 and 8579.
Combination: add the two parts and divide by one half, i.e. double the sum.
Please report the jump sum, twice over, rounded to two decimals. 0.16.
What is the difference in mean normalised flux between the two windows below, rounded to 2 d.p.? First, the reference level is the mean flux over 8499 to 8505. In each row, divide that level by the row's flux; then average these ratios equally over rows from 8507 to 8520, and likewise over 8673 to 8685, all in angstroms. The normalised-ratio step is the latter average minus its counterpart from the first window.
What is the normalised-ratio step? 0.04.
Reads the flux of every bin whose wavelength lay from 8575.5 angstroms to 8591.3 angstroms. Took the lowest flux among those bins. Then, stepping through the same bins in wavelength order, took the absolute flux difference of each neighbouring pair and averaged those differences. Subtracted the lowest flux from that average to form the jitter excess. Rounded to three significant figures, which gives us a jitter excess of -5.98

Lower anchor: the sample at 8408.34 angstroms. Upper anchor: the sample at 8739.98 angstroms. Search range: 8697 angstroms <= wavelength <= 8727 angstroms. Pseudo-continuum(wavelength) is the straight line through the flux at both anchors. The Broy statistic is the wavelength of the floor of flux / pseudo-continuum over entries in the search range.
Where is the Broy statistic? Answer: 8725.90 angstroms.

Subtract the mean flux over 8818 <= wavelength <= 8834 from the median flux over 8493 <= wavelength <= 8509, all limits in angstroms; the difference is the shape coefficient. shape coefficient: -0.1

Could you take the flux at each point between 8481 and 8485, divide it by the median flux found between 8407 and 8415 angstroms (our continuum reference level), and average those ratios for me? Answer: 0.97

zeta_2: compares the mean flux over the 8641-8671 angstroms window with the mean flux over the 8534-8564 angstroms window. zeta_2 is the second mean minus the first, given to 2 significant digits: 0.11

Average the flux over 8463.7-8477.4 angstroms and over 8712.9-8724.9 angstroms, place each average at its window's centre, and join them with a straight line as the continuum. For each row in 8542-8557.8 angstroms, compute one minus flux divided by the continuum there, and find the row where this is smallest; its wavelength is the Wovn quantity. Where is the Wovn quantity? 8556.78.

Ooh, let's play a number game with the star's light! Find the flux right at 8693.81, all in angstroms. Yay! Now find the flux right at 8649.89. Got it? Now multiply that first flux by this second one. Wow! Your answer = 34.2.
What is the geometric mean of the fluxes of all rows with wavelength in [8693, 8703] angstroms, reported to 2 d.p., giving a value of 5.96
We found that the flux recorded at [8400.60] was 6.48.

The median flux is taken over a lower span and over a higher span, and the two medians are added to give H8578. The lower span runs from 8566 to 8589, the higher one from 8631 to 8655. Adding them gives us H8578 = 11.8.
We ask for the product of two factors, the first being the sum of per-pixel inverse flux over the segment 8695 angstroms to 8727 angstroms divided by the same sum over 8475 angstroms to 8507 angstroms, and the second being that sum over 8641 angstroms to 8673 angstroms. 2.93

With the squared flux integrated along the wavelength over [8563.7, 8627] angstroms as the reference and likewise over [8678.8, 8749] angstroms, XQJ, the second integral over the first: 1.1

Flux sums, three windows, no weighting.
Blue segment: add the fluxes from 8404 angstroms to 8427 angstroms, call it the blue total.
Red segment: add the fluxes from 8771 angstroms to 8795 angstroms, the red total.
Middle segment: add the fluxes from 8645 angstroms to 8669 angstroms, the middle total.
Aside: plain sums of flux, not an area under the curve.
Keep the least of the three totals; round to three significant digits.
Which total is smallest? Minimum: 65.1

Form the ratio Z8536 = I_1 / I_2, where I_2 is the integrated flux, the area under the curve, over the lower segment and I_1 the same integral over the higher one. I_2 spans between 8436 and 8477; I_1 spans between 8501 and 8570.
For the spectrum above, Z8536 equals 1.57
